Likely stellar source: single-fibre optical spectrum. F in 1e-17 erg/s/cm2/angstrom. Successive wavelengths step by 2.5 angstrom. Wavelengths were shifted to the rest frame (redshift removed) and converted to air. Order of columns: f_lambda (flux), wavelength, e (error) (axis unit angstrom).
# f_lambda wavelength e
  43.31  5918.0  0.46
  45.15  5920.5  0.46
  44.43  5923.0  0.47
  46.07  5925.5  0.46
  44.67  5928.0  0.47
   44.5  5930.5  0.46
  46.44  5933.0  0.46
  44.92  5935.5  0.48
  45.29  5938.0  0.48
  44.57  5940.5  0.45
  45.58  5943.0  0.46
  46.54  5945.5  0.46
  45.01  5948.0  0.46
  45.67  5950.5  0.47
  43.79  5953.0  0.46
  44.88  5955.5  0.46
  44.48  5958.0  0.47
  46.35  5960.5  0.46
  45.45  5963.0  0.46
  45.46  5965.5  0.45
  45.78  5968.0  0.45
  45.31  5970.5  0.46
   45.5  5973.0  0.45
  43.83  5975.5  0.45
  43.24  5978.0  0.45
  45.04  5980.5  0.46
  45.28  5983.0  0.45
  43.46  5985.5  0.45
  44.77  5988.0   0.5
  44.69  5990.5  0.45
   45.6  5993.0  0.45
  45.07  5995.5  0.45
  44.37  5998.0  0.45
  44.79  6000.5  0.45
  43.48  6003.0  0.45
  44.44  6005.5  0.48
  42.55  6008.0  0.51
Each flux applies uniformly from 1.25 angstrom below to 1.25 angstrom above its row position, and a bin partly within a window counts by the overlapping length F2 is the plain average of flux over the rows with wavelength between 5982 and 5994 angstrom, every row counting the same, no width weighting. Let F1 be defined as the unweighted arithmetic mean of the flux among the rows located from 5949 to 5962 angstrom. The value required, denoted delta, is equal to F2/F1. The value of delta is 0.99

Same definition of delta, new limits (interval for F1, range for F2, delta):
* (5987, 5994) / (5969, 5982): 0.99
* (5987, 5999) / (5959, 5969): 1.02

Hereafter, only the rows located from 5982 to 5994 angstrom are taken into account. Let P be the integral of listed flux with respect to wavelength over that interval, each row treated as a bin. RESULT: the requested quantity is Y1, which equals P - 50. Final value 487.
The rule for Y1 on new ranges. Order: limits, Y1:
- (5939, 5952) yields 541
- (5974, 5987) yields 525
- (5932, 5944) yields 494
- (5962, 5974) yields 496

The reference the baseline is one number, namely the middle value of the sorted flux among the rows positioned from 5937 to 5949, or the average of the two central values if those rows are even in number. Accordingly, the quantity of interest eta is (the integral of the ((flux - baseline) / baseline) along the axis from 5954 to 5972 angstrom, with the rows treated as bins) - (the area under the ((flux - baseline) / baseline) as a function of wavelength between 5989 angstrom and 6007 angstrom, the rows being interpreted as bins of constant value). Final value 0.3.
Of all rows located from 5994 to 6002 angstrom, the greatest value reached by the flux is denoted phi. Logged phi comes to 45.07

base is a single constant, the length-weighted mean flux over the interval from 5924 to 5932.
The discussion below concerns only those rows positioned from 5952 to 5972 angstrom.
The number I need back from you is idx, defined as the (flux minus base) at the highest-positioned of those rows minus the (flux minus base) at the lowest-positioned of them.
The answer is 1.5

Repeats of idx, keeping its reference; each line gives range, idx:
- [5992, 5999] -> -1.2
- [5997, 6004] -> -0.9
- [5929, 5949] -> 0.5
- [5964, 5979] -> -2.2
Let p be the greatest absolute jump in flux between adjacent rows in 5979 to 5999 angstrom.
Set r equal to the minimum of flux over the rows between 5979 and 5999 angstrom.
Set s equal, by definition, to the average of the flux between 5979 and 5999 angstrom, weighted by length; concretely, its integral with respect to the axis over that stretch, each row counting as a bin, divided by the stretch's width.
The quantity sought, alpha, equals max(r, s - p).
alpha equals 43.5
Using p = 1.82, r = 43.46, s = 44.8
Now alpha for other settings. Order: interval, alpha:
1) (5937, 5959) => 43.8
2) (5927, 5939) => 44.5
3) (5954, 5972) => 44.5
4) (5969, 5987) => 43.2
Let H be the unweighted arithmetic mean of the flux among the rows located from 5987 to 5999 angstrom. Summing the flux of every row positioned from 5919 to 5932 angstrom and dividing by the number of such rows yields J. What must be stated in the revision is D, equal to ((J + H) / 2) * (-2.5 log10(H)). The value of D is -186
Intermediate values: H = 44.9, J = 45.0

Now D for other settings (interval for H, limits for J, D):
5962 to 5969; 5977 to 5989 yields -186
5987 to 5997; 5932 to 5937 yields -187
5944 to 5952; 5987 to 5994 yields -188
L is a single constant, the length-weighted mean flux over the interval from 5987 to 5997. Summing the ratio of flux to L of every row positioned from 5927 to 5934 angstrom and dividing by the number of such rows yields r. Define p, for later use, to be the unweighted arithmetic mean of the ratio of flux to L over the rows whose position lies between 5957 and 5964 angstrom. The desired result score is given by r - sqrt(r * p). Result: -0.002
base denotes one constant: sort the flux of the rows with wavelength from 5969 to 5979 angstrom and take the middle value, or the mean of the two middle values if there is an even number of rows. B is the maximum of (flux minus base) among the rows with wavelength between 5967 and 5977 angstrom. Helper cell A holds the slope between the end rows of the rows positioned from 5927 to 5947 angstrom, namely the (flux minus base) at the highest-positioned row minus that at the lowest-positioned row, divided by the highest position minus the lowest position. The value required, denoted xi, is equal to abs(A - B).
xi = 1.1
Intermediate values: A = 0.1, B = 1.2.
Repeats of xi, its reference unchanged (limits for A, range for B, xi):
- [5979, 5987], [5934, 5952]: 2.3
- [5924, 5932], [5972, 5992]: 1.2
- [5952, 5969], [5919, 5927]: 1.4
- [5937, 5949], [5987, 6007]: 1.1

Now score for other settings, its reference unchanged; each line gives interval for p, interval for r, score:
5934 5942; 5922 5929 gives 0.001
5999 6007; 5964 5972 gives 0.014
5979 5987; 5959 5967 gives 0.013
